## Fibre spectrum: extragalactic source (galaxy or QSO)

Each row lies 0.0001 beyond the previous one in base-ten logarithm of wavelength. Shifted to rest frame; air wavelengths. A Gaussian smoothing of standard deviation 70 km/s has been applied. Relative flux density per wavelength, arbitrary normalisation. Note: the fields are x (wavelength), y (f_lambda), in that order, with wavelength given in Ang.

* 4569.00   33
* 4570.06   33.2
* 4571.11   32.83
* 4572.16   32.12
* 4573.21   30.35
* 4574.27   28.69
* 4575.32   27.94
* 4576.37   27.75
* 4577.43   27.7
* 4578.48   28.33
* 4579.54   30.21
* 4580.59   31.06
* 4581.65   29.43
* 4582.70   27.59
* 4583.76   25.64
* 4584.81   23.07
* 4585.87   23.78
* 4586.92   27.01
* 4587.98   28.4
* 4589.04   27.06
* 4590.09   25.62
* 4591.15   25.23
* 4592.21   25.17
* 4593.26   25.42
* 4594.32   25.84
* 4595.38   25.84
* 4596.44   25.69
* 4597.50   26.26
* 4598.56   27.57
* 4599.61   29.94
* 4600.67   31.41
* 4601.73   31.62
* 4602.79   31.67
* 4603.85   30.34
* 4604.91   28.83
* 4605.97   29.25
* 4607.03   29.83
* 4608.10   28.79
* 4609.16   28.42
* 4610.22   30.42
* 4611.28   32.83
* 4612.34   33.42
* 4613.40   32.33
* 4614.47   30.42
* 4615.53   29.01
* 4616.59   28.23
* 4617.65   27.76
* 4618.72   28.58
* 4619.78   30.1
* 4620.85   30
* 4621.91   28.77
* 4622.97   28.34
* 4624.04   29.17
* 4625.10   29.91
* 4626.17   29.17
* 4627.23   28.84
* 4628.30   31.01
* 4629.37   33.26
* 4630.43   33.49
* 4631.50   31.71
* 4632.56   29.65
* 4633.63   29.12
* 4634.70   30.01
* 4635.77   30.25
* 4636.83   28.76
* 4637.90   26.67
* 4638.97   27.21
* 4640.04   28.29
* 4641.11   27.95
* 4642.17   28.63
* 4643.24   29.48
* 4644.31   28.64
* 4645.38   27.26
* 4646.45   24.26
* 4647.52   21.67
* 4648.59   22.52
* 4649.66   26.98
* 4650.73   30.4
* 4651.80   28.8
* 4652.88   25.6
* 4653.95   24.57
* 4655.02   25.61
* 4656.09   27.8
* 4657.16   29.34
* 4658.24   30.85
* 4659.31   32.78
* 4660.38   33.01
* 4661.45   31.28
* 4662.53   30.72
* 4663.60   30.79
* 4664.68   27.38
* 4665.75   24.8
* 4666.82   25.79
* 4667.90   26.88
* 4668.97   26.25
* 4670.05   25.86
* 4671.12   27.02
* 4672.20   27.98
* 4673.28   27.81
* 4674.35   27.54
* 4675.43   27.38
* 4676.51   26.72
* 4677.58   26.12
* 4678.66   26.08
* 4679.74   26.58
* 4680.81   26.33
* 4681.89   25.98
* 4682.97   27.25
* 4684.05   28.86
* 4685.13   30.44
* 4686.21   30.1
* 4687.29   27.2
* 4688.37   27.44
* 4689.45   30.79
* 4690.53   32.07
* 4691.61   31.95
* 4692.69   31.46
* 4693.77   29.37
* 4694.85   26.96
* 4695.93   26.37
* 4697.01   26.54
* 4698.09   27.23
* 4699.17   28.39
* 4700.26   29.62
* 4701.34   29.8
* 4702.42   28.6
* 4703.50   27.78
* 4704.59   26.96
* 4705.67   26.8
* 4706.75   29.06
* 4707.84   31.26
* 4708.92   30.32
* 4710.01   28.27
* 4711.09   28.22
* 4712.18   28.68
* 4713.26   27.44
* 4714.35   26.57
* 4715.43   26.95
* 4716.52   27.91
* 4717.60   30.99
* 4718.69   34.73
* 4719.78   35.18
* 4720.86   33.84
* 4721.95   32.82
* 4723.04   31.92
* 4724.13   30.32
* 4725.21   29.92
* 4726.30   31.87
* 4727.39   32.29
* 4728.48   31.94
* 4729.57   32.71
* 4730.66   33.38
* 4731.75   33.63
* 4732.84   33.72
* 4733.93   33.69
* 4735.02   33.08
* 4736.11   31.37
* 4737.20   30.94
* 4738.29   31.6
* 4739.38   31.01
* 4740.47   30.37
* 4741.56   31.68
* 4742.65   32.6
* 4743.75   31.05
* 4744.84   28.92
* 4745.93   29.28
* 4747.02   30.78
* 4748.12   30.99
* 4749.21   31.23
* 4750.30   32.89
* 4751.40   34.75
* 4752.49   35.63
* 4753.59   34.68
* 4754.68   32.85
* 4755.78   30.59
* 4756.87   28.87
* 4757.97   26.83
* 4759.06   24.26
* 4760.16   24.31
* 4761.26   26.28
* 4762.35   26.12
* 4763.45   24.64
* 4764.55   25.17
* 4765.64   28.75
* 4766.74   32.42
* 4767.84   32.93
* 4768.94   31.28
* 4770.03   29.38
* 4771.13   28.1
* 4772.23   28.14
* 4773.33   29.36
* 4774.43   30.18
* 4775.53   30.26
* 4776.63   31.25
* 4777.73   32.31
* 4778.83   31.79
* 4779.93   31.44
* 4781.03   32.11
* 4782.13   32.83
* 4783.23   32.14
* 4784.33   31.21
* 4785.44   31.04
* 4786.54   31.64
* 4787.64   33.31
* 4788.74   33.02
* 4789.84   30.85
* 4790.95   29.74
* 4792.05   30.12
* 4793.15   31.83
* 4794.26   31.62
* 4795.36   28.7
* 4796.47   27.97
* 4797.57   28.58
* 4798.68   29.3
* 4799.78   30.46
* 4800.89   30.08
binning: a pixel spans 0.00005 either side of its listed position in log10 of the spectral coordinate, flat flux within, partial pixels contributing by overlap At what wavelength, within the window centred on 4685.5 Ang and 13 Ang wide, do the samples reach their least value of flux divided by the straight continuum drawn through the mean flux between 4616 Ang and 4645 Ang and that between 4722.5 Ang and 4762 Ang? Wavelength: 4681.89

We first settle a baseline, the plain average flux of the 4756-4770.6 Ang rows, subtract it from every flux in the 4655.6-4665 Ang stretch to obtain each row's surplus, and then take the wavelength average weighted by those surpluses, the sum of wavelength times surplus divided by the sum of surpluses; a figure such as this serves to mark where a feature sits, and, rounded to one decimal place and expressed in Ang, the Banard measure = 4660.4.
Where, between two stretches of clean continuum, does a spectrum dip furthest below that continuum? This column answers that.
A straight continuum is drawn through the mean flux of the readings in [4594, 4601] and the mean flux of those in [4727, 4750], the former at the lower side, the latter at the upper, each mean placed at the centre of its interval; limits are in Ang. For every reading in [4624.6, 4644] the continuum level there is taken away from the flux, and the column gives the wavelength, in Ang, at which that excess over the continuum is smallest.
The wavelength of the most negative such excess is 4637.90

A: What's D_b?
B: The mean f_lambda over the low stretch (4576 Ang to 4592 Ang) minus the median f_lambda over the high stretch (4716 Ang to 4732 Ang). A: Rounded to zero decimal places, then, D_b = -5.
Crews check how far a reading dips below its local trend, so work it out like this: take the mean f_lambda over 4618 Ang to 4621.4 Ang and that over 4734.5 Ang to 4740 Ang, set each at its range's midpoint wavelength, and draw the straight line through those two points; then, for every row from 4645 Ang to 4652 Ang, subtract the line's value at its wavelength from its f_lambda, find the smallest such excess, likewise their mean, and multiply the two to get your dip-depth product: 34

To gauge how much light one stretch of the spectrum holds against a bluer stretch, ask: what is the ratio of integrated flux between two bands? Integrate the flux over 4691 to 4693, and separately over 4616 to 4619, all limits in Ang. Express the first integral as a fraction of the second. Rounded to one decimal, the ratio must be 0.8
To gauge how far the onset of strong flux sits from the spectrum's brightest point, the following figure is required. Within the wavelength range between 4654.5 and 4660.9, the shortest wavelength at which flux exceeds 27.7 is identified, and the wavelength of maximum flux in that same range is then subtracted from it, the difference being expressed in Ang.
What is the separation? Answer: -4.3 Ang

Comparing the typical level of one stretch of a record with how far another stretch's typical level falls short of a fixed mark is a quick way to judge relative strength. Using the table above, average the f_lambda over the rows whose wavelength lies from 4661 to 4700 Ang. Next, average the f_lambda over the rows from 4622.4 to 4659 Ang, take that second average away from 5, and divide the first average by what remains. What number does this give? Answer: -1.20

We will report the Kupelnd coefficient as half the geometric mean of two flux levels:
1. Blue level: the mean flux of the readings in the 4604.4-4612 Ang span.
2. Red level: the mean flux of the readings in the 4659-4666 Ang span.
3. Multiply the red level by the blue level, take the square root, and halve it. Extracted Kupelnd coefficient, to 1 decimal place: 15.0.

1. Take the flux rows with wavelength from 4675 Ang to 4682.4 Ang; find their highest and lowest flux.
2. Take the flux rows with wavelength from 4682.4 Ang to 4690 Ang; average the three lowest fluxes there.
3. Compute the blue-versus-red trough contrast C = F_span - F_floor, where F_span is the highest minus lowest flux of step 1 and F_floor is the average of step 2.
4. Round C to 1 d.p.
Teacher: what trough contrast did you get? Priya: -25.9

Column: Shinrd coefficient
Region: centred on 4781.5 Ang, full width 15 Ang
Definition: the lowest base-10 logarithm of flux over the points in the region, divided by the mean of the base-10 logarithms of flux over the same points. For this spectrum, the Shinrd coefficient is 0.985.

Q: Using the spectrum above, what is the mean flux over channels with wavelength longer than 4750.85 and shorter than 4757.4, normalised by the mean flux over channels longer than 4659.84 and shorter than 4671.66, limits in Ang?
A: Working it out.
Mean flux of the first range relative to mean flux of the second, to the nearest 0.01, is 1.17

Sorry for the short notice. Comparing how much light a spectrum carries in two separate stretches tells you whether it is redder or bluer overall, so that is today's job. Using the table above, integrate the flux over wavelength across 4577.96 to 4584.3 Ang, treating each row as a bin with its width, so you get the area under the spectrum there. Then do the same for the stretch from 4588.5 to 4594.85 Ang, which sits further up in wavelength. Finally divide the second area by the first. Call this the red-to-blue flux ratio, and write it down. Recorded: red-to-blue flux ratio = 0.90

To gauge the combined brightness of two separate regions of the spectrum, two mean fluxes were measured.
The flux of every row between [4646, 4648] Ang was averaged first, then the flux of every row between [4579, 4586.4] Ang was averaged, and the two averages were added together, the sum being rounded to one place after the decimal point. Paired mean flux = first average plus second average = 50.2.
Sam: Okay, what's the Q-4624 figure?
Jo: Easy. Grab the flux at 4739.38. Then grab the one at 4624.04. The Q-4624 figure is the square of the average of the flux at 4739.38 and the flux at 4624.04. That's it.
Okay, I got 905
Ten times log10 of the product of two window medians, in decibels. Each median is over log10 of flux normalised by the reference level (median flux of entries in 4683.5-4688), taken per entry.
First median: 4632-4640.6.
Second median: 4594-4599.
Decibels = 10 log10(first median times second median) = -33.4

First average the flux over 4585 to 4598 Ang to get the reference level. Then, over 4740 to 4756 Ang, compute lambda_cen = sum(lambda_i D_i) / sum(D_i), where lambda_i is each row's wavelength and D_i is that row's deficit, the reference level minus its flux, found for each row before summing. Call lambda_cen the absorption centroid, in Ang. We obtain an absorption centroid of 4748.9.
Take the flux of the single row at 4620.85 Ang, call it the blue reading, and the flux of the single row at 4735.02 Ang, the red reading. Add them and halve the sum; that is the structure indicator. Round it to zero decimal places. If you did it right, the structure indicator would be 32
